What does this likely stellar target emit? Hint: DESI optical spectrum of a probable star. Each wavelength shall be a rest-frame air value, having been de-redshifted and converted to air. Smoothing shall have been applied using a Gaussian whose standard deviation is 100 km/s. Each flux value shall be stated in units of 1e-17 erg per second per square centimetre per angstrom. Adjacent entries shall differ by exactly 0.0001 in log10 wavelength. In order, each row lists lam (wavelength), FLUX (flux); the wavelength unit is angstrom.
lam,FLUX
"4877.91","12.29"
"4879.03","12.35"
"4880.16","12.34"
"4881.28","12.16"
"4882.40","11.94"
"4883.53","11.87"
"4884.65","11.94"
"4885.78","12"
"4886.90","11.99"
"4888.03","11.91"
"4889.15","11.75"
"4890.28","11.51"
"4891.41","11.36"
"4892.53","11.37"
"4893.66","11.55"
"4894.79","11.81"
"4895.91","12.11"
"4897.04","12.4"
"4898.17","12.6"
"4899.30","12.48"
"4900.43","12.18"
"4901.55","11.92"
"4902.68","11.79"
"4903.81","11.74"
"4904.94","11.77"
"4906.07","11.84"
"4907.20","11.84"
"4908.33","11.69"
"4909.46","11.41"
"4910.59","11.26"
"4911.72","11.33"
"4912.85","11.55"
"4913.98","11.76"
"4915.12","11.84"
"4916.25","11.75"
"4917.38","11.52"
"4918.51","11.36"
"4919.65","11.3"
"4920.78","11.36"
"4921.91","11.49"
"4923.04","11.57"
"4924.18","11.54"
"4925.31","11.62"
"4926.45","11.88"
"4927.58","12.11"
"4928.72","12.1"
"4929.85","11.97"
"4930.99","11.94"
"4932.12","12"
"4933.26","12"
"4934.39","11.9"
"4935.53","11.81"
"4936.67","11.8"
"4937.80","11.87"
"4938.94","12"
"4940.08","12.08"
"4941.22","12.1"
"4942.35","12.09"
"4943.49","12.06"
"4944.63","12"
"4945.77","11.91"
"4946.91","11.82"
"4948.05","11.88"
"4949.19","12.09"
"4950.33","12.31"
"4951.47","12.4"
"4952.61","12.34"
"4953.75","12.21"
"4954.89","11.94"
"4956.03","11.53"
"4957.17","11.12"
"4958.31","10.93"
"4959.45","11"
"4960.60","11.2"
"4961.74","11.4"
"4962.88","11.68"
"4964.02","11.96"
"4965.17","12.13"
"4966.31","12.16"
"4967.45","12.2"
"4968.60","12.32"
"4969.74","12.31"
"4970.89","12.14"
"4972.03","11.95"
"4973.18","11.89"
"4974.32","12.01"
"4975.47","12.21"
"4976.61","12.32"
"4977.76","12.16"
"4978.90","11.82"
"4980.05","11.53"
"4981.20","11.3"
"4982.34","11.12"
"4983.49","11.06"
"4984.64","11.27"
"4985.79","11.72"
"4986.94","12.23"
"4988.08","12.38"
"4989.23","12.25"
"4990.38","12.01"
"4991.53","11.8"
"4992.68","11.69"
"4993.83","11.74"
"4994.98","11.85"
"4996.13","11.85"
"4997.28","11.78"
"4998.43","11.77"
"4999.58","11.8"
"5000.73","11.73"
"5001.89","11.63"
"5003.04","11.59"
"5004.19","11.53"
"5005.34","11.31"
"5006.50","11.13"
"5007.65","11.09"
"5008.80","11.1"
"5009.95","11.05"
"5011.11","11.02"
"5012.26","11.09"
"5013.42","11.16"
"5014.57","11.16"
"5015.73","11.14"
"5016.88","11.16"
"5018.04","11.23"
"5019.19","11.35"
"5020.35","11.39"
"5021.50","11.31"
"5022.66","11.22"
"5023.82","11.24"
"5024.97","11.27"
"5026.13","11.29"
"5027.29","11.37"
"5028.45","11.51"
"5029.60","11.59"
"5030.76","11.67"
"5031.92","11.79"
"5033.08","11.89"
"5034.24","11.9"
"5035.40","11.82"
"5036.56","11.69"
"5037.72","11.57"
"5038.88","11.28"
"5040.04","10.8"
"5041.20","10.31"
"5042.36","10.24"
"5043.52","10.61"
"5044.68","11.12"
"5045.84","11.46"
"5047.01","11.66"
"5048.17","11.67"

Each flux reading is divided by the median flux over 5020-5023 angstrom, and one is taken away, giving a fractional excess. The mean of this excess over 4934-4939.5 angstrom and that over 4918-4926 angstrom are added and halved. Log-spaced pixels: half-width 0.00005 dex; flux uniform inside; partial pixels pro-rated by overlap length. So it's 0.032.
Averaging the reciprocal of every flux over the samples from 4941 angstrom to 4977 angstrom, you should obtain 0.0840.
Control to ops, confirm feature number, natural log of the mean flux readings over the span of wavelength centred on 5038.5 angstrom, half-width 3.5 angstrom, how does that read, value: 2.42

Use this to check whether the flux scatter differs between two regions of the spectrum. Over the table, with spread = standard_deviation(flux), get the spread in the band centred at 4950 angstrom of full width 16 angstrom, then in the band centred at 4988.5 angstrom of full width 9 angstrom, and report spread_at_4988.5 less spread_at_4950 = 0.0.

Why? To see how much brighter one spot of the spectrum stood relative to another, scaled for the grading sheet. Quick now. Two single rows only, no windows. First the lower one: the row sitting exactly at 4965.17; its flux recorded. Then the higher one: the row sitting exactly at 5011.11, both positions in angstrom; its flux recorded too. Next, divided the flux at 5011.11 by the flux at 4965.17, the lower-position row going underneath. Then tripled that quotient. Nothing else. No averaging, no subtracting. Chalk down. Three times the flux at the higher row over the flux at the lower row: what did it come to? 2.73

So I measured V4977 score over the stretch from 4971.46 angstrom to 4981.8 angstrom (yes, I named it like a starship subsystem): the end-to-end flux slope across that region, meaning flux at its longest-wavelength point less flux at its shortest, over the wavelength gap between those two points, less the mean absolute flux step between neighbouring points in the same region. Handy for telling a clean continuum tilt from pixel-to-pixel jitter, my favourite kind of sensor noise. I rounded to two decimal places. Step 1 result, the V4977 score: -0.26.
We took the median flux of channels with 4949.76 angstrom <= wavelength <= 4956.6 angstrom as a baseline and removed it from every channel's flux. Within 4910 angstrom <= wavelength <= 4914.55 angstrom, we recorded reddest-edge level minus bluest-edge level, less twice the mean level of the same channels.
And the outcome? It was 2.1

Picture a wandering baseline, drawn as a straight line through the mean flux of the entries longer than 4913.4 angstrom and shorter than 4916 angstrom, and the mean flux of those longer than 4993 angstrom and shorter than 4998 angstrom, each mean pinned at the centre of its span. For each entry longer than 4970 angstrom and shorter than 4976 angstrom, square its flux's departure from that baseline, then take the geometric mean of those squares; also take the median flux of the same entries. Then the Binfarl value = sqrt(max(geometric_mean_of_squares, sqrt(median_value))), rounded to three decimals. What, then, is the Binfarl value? 1.862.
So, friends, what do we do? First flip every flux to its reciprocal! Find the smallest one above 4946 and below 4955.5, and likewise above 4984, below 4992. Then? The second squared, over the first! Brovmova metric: 0.081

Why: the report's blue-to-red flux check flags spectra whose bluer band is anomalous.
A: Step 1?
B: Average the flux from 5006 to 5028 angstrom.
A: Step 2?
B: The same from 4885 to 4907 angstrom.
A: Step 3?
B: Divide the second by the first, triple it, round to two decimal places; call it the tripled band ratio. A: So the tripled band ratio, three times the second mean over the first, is 3.19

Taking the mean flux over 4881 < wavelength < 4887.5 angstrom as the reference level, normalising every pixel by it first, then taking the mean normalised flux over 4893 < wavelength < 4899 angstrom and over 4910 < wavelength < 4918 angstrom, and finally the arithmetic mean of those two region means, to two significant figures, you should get 0.99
